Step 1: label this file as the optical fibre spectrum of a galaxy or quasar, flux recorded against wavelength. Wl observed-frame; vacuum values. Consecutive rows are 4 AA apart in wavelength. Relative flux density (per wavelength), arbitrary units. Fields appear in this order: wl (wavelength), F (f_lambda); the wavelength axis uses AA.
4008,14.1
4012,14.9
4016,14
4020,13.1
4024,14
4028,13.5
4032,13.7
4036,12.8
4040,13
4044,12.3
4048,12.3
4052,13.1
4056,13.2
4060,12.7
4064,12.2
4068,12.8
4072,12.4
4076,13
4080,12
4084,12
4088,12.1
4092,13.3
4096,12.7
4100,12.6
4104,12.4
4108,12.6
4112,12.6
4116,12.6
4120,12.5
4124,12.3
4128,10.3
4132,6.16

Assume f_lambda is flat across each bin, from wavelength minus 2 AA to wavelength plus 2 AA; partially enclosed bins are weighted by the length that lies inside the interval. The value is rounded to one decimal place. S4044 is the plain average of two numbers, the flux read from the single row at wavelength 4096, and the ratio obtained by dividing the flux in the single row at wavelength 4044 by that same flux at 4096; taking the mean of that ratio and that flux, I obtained 6.8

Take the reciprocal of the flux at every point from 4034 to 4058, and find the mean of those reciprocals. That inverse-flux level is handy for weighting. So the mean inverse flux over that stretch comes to 0.0783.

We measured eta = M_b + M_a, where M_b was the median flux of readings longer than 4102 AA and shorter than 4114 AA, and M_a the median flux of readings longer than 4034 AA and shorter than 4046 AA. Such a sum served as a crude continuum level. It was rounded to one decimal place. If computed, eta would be 25.4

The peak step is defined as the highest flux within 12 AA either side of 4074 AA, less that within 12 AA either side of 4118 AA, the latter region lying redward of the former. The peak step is 0.40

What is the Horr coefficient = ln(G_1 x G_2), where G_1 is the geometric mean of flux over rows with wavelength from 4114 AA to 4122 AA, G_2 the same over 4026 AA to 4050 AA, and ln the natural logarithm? 5.09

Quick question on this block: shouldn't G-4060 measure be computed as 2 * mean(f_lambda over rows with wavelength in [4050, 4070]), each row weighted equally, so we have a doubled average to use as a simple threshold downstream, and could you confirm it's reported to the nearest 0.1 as 25.6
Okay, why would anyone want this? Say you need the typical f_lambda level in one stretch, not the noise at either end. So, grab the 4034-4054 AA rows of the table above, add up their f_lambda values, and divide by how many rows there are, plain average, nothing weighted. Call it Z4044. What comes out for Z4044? 12.7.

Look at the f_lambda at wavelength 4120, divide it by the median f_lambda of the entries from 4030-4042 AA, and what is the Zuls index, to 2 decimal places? 0.96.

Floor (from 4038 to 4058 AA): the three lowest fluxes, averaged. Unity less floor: -11.53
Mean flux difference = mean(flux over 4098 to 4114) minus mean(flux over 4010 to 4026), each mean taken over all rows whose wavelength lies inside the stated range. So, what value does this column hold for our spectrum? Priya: -1.45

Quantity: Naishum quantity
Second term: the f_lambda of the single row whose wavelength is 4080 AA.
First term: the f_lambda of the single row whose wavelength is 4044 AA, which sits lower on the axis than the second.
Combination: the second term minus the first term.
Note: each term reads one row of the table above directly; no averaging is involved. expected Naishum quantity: -0.30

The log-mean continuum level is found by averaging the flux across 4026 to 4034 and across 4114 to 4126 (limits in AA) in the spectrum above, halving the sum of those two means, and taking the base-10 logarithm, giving 1.12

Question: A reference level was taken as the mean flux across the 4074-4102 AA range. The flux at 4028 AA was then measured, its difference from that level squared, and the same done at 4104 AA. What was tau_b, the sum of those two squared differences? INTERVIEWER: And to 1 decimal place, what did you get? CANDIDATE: 1.0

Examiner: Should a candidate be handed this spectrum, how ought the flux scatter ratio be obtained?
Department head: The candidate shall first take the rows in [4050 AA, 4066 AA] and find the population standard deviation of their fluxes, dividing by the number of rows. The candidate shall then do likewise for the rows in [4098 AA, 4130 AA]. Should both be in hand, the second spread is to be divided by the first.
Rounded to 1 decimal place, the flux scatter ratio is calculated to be 1.9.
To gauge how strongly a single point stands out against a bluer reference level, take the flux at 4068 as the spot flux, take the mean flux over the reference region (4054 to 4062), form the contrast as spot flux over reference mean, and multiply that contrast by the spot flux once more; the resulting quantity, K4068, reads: 12.7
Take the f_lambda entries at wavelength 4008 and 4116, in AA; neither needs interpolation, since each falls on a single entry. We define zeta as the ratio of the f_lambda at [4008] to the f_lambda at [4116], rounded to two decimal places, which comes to 1.12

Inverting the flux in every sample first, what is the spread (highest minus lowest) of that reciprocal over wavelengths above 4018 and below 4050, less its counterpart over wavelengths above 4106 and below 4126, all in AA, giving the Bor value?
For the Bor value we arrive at 0.0079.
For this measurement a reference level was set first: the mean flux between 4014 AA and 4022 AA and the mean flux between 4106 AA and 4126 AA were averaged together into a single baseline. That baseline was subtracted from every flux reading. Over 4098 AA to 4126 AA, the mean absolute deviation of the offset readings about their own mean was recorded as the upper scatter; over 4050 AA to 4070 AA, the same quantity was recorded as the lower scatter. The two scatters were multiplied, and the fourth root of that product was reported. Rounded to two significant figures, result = 0.41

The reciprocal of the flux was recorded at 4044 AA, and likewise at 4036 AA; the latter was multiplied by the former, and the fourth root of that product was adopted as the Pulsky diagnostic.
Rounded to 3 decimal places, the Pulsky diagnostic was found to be 0.282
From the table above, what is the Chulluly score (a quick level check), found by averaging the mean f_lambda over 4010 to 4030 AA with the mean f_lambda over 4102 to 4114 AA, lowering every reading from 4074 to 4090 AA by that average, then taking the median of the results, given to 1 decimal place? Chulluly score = -1.2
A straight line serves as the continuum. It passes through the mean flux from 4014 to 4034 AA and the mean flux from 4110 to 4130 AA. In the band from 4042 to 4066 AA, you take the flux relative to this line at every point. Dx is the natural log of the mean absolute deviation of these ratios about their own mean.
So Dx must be -3.50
